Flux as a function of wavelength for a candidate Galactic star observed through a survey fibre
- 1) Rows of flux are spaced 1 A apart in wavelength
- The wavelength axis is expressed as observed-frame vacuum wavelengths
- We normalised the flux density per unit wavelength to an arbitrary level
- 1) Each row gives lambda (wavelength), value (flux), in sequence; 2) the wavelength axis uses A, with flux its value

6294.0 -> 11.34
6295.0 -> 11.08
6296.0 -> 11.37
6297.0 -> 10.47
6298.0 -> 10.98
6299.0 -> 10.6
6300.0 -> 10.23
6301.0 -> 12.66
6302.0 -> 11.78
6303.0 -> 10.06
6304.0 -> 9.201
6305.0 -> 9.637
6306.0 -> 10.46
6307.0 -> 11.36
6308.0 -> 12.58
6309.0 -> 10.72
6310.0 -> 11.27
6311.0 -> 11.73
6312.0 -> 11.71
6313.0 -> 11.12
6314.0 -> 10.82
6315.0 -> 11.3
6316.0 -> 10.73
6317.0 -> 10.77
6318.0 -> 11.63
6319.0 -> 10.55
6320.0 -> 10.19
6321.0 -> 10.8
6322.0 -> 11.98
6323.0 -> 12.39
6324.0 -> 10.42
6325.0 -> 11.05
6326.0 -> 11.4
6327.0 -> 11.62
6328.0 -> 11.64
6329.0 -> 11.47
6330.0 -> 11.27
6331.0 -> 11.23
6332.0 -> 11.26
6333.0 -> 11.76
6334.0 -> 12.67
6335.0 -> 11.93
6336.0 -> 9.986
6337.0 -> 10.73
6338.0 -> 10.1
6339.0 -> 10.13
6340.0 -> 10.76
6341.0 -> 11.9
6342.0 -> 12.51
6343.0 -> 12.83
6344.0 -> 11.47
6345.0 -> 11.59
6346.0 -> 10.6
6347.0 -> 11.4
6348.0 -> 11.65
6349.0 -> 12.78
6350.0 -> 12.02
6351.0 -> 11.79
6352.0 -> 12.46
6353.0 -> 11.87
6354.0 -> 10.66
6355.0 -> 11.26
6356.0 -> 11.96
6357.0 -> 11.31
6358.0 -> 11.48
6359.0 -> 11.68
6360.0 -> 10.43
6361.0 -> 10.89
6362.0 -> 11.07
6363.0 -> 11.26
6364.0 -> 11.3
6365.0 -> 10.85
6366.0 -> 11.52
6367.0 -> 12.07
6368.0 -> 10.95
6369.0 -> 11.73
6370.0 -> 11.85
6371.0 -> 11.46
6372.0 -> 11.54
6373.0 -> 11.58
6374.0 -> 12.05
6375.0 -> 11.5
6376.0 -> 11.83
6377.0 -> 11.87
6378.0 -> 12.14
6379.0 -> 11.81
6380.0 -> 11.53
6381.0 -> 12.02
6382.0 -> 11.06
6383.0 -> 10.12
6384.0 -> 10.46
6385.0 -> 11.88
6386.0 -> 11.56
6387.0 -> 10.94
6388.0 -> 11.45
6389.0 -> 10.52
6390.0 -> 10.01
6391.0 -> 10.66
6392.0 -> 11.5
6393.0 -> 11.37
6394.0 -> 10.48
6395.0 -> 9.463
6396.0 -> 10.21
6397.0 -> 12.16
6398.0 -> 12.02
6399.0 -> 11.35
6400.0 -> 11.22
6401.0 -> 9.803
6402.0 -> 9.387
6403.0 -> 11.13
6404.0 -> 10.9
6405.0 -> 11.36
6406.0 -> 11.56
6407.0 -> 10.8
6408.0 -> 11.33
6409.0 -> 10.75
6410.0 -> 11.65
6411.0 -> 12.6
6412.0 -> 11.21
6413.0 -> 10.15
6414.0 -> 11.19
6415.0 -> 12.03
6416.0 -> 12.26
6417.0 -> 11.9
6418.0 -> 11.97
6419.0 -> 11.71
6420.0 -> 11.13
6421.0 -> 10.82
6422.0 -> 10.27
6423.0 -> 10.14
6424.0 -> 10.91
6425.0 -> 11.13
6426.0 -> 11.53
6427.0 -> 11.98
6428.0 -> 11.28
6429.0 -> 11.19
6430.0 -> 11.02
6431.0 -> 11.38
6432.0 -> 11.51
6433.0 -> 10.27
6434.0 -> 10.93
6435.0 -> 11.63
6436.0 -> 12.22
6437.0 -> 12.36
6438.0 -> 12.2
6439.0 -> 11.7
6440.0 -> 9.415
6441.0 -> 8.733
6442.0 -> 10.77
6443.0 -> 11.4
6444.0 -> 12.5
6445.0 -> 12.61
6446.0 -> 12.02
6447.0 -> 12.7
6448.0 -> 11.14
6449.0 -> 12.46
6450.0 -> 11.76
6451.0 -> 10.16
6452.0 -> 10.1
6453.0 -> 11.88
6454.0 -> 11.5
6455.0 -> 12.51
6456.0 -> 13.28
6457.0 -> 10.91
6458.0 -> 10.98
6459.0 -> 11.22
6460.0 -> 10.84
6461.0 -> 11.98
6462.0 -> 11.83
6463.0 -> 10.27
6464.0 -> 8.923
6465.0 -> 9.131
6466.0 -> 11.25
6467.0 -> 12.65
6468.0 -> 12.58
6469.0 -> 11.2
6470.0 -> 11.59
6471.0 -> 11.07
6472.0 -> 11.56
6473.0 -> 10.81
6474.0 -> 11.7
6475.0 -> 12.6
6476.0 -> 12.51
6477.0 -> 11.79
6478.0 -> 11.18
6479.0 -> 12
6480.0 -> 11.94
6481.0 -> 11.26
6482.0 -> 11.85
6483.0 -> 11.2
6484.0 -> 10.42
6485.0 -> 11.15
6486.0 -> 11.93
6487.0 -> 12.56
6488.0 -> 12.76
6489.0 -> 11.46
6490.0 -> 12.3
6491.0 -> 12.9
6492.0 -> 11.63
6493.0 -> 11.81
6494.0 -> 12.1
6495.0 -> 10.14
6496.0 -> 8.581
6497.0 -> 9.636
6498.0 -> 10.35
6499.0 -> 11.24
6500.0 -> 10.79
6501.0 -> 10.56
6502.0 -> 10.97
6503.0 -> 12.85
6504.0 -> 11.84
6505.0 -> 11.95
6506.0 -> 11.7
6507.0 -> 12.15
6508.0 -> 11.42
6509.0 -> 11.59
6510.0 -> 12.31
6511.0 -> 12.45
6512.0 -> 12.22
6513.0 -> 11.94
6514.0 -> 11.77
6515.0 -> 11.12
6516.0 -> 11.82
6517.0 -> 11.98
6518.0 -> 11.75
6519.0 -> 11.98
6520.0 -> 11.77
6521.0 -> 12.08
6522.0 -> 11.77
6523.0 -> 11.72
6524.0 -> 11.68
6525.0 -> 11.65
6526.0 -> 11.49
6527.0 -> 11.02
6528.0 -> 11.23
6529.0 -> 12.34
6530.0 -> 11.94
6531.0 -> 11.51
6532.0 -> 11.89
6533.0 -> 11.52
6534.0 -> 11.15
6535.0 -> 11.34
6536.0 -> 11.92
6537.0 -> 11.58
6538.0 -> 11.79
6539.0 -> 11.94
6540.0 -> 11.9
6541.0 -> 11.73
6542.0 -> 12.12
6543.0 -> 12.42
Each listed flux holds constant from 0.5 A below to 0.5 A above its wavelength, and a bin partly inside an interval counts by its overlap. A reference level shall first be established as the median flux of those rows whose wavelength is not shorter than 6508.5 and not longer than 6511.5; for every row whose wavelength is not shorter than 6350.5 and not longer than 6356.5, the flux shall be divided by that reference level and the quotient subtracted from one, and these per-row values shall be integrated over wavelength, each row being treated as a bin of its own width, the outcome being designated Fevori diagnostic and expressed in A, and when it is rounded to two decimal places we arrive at 0.31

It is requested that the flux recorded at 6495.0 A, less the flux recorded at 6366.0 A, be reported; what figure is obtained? -1.4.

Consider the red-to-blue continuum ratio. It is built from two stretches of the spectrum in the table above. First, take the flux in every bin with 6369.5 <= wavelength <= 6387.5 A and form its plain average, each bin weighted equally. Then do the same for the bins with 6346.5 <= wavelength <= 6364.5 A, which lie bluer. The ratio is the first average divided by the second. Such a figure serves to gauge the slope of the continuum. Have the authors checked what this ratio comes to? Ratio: 1.00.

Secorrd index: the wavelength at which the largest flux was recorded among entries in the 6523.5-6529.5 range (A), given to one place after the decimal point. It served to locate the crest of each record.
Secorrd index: 6529.0 A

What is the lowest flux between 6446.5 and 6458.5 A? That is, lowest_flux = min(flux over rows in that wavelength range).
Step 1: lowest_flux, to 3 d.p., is 10.100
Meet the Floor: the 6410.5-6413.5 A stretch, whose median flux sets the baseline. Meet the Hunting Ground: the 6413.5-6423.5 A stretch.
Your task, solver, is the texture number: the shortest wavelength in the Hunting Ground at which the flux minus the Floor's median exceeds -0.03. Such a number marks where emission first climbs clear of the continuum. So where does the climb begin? 6414.0 A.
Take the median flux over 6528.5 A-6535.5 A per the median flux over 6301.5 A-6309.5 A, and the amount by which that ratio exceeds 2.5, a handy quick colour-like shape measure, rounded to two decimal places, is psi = -1.41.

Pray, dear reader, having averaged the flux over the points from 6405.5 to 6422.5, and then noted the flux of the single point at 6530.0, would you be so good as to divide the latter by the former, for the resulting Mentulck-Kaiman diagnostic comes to 1.05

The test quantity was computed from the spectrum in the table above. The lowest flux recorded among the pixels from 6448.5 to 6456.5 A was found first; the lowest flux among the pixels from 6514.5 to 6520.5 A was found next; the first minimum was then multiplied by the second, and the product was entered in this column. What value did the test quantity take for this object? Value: 112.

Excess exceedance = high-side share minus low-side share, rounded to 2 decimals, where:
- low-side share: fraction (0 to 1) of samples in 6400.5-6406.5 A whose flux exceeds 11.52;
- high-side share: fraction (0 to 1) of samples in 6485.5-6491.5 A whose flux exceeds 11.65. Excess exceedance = 0.67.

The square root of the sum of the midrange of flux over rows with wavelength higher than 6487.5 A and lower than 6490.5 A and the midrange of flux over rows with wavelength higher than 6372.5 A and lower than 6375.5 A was 4.89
